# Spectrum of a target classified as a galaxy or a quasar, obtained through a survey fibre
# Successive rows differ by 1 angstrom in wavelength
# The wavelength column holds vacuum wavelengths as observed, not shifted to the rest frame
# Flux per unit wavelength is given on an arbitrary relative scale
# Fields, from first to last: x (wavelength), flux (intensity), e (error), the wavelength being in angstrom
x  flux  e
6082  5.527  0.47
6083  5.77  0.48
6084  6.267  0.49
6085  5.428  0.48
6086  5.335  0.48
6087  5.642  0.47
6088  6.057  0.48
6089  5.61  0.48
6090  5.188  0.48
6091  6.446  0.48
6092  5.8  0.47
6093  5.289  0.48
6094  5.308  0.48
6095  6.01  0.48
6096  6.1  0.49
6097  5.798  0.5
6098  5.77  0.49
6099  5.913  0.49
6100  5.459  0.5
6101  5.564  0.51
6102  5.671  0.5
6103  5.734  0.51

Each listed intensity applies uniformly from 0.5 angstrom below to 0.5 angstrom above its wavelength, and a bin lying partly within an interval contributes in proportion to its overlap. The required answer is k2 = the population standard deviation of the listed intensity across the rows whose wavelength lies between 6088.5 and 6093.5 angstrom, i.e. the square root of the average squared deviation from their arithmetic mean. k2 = 0.447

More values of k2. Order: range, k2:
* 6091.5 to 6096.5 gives 0.343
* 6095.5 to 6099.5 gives 0.130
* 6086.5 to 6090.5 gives 0.307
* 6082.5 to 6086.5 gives 0.365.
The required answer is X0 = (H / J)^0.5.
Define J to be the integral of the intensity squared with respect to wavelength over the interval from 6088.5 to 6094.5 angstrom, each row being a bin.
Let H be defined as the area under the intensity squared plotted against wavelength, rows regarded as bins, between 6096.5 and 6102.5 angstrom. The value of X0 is 1.01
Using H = 195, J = 190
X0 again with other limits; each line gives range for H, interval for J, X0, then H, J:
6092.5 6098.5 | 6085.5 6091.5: 1.00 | 196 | 197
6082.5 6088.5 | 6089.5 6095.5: 1.01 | 199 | 194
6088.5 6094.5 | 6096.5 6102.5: 0.99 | 190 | 195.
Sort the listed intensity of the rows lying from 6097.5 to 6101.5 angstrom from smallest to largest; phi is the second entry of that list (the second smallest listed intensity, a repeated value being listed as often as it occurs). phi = 5.564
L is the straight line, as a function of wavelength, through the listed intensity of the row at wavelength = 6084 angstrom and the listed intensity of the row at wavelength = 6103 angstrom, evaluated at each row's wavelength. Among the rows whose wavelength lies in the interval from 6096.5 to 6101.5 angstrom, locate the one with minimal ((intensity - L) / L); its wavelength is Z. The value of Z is 6100 angstrom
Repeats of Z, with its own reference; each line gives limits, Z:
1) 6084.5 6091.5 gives 6090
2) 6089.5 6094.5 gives 6090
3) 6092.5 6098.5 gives 6093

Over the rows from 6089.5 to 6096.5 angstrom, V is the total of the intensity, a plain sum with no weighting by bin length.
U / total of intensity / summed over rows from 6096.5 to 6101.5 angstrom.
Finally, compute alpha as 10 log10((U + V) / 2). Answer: 15.4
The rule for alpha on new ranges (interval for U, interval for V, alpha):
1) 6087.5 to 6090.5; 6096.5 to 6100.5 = 13.0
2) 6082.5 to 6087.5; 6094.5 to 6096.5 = 13.1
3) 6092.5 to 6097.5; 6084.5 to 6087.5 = 13.5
